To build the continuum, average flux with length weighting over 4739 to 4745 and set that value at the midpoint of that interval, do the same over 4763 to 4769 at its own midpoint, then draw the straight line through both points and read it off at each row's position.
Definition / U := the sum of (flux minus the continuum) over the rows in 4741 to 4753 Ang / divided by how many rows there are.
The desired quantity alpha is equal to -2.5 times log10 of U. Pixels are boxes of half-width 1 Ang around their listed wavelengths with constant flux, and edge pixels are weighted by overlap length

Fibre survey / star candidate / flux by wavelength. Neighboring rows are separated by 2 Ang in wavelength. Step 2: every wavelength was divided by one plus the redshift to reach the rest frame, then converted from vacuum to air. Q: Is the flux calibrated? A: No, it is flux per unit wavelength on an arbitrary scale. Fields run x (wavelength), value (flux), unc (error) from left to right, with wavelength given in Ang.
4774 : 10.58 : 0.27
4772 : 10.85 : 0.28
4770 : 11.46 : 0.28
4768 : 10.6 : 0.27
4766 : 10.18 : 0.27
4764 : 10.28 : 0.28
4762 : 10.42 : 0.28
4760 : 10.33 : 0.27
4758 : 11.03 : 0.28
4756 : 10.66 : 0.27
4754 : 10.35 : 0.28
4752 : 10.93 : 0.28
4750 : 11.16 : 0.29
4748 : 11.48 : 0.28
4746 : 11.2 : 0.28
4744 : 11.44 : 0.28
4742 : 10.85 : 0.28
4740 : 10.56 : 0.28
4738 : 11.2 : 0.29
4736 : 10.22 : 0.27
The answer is 1.1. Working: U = 0.35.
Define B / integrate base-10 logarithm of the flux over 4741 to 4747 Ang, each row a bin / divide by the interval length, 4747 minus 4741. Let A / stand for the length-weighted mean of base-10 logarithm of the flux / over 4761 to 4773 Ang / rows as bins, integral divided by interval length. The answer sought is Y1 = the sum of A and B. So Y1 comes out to 2.07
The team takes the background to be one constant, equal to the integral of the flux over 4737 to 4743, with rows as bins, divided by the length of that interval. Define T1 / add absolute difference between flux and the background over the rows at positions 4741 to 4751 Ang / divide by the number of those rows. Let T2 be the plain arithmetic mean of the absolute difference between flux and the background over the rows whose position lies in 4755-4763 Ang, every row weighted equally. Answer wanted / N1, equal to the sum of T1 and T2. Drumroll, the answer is 0.70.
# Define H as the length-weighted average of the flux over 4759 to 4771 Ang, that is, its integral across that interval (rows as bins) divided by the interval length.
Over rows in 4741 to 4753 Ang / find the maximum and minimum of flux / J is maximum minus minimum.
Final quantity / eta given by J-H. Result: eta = -9.9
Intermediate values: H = 10.5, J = 0.63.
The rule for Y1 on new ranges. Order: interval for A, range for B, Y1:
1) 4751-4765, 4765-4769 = 2.04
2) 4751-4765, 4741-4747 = 2.07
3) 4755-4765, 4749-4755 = 2.06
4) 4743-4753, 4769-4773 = 2.10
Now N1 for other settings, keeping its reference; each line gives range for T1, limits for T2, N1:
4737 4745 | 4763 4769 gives 0.82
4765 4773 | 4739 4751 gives 0.75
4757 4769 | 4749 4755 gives 0.74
